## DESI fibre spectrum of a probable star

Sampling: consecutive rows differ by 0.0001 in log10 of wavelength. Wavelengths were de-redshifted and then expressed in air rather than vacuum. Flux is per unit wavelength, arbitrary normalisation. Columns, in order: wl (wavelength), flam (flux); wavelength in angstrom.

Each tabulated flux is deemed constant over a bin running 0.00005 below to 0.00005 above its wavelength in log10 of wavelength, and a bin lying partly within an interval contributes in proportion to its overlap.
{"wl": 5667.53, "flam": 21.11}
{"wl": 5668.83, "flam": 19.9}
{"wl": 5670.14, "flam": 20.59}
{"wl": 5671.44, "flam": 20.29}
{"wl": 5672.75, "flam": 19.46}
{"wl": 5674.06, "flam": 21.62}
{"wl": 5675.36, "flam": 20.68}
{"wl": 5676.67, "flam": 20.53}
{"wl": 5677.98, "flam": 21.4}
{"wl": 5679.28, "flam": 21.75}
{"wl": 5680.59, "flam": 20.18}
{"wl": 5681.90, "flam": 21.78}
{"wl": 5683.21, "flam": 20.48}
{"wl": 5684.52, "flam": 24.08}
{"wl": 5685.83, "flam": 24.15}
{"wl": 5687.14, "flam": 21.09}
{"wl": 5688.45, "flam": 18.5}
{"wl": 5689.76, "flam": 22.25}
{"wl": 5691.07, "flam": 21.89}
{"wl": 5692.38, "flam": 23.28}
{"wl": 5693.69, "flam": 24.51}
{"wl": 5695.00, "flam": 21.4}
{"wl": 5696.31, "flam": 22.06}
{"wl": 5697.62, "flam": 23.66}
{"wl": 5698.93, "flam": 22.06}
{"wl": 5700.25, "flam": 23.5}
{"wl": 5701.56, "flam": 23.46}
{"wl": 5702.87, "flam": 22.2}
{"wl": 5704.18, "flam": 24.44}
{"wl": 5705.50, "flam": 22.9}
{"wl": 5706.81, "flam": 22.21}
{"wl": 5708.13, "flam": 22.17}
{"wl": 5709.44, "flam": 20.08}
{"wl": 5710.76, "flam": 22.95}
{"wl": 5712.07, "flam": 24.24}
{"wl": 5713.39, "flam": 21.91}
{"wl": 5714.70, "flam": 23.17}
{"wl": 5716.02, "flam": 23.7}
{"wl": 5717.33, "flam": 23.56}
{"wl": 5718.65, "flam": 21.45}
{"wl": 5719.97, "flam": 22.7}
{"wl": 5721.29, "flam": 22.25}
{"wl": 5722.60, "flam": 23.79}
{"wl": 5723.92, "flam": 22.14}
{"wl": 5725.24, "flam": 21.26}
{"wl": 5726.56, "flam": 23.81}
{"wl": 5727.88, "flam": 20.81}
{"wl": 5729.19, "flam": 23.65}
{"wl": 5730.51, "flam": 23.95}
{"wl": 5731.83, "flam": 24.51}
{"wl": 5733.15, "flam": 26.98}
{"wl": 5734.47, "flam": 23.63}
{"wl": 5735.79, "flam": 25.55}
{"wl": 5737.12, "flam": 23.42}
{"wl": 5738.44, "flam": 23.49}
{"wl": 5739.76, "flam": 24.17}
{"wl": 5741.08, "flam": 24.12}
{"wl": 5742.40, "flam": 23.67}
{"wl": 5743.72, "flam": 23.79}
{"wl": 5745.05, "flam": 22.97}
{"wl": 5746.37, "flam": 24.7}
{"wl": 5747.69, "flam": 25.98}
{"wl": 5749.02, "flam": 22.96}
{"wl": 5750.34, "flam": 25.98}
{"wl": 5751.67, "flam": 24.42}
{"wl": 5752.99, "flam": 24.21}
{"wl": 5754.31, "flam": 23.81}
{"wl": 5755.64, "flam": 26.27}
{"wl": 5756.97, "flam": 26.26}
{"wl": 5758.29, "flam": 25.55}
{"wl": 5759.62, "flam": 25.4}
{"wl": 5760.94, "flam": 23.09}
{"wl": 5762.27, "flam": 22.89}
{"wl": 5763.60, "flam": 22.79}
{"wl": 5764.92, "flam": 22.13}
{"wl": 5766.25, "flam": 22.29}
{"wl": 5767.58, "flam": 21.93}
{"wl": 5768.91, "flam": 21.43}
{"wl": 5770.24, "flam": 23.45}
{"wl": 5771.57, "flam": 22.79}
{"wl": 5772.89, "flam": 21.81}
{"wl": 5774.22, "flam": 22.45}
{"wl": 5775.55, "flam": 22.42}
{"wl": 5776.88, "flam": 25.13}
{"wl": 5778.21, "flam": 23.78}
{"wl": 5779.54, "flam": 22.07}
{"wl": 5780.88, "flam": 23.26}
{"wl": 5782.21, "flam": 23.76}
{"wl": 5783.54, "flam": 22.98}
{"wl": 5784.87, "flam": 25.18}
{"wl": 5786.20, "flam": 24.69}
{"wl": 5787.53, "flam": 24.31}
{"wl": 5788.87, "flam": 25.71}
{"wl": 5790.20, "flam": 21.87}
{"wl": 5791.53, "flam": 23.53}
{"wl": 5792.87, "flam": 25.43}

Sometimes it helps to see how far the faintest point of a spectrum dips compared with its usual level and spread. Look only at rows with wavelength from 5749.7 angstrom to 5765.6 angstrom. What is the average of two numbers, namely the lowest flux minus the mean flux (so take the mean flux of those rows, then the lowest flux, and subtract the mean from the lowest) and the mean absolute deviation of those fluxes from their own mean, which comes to -0.51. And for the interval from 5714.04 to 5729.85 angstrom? -0.48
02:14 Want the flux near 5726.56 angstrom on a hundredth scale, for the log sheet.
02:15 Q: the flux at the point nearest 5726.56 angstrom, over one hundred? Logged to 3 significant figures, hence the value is 0.238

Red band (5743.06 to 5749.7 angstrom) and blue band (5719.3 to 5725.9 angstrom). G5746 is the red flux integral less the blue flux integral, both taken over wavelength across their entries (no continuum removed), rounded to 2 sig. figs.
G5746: 12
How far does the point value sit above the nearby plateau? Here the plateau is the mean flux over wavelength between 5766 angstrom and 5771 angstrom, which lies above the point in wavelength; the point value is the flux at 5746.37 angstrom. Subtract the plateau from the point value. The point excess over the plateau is 2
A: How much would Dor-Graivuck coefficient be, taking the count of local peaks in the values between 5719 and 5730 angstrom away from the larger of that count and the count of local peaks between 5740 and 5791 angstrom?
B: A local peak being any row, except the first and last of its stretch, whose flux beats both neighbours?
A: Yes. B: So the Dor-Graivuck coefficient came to 9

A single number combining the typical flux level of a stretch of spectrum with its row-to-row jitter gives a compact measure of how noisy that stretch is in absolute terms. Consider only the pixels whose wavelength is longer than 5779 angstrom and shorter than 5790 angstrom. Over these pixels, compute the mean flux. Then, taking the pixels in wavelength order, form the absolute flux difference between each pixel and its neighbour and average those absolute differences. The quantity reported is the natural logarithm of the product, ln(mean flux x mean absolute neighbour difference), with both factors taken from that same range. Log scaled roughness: 3.17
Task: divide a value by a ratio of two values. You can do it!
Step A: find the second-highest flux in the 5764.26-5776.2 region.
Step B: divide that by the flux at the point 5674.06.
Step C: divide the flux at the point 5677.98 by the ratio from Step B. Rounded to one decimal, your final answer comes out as 20.3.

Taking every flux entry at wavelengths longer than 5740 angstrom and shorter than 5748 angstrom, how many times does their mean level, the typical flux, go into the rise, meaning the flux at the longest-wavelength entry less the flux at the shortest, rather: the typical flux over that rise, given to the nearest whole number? 13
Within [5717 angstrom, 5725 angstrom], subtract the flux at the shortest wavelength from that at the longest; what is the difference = -1.42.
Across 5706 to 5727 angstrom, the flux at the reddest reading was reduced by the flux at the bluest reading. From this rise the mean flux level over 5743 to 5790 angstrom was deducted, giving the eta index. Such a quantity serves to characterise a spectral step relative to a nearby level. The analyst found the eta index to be -22.2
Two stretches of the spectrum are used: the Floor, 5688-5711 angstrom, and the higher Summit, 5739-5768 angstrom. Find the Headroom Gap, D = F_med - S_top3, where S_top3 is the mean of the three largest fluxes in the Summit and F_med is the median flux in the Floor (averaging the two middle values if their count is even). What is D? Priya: -3.9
